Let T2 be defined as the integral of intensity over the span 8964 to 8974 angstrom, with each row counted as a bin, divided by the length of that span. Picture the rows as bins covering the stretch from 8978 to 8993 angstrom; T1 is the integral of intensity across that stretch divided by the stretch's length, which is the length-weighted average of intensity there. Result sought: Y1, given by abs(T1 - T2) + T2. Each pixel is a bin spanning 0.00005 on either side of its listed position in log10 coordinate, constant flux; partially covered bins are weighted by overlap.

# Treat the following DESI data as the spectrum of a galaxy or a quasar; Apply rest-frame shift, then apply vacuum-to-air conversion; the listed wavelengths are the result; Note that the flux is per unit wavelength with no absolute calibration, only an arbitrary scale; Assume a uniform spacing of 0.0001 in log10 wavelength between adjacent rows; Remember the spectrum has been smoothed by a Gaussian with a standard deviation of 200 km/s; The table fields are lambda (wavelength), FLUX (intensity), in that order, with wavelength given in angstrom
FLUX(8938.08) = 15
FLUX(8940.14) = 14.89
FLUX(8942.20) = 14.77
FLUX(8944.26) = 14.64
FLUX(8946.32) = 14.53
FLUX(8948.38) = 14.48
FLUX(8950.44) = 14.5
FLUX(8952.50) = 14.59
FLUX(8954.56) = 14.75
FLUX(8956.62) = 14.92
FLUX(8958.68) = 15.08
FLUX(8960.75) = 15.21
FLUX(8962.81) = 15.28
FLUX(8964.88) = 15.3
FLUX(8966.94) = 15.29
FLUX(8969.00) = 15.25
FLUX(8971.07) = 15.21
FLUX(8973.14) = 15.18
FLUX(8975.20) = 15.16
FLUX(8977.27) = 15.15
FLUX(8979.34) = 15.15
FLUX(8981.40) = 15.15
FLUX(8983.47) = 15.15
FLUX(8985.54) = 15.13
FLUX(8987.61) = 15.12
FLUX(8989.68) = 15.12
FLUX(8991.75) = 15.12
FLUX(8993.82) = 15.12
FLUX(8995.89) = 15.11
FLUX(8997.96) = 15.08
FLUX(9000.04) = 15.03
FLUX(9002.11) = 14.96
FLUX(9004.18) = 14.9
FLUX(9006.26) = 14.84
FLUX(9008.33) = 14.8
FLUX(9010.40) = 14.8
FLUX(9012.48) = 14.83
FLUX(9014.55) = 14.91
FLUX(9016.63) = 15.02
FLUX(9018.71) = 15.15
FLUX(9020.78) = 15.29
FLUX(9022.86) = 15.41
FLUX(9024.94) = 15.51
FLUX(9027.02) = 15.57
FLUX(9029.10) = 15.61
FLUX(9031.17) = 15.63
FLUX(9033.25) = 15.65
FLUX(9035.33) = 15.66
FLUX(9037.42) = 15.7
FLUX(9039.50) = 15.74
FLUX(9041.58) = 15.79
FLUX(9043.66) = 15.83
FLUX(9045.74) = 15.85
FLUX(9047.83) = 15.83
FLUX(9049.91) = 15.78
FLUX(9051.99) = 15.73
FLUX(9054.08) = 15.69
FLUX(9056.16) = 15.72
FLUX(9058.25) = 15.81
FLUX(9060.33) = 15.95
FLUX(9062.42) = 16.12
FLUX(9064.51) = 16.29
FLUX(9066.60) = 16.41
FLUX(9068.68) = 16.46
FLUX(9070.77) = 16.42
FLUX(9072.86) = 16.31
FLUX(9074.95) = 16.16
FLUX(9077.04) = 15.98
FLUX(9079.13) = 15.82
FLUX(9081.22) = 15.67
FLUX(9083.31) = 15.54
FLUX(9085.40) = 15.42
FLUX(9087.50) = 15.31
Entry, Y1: 15.4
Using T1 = 15.1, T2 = 15.2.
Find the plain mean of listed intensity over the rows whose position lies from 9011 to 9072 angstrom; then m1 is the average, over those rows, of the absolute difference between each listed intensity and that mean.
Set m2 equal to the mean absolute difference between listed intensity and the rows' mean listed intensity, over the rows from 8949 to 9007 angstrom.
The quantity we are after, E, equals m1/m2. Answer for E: 2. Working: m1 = 0.29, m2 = 0.15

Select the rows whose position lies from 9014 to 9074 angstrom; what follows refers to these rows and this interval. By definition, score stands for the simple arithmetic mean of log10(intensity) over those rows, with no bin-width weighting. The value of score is 1.197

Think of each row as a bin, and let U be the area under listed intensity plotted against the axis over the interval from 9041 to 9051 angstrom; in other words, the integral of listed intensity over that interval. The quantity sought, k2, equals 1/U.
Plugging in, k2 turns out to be 0.0063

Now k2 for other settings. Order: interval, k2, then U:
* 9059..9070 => 0.0056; 179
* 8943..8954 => 0.0062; 160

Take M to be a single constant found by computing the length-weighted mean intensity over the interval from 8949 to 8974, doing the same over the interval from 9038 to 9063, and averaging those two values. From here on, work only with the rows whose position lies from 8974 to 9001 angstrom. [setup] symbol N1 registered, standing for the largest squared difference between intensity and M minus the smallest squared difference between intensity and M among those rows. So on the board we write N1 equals 0.1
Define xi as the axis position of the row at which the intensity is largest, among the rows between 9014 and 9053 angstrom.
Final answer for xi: 9045.74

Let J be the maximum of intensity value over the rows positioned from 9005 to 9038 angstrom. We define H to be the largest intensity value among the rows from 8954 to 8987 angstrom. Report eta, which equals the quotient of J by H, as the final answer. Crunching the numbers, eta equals 1.03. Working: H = 15.3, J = 15.7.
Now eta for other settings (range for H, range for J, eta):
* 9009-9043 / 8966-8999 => 0.97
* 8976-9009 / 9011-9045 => 1.04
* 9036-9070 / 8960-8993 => 0.93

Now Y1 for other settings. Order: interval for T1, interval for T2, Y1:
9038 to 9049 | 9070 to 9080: 16.5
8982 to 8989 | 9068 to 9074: 17.6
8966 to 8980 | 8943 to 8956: 15.2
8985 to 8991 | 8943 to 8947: 15.1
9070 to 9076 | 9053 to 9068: 16.3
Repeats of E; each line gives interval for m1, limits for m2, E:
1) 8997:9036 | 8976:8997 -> 20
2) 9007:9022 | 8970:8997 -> 7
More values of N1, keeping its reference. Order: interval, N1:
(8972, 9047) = 0.4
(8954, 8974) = 0.4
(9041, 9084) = 1.1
